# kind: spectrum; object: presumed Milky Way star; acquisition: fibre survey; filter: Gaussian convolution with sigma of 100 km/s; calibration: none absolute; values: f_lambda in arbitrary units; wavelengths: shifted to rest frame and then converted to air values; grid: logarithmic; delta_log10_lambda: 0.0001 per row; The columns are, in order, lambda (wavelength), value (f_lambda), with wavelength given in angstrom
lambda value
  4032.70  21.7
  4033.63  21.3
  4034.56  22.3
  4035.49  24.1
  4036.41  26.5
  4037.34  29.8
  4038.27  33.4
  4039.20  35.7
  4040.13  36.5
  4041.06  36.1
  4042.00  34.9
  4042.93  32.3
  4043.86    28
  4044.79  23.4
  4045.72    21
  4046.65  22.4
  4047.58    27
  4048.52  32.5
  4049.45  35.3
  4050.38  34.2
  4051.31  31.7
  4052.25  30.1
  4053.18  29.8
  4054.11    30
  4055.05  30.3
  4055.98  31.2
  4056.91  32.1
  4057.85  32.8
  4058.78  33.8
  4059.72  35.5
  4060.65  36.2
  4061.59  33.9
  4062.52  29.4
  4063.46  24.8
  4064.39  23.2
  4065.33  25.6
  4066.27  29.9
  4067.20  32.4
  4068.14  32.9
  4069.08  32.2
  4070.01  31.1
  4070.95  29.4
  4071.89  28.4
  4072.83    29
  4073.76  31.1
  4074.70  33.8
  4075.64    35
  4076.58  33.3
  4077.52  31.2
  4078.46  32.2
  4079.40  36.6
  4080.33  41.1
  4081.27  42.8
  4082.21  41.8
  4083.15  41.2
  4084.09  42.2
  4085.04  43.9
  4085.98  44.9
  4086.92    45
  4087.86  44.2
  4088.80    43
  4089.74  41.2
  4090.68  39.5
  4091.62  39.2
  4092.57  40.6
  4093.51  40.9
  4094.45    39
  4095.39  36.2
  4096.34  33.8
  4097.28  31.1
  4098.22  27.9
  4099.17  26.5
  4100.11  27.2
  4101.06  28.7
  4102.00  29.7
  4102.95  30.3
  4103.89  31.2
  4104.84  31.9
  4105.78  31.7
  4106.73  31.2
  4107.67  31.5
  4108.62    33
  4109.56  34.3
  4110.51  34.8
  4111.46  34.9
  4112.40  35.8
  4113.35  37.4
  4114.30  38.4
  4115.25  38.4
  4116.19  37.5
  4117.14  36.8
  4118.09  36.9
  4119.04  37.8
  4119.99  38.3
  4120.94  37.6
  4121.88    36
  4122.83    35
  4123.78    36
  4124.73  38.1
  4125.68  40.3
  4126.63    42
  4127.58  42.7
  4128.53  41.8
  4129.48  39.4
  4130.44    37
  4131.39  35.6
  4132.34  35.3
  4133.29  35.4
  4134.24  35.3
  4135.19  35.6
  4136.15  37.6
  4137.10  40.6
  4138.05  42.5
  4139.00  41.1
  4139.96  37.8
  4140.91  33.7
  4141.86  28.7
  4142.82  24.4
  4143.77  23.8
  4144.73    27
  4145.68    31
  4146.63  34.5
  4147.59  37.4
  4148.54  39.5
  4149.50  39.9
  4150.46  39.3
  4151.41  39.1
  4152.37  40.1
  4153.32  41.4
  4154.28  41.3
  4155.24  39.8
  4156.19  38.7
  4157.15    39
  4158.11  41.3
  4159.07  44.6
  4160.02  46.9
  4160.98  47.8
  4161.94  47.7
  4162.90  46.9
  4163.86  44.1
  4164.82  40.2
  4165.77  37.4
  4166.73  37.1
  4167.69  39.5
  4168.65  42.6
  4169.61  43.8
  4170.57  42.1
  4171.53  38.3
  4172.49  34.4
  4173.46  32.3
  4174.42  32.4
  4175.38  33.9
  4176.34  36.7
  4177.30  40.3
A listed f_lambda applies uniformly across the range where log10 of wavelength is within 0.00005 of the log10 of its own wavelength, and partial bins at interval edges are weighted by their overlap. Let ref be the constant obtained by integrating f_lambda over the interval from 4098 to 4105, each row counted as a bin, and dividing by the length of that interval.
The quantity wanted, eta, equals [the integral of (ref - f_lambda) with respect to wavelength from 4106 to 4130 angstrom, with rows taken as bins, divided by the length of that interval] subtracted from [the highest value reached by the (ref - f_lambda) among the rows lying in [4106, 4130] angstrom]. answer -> 6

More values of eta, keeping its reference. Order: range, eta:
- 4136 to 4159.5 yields 13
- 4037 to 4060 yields 10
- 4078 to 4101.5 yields 12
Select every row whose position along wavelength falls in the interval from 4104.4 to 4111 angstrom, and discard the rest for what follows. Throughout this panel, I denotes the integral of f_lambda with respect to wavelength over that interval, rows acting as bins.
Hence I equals 215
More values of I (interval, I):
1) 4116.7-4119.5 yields 104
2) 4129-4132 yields 112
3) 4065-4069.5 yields 138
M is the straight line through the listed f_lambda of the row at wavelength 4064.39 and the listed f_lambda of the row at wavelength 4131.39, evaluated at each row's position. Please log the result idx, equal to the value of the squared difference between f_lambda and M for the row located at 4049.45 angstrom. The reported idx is 221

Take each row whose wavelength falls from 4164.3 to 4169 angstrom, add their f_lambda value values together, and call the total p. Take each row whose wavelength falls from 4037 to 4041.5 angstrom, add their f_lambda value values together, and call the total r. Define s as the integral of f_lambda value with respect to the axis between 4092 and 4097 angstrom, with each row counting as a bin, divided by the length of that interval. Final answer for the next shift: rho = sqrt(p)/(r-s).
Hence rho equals 0.105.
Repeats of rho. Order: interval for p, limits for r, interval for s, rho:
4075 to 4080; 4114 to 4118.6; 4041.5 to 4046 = 0.081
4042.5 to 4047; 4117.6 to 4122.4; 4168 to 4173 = 0.077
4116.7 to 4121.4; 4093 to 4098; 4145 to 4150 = 0.094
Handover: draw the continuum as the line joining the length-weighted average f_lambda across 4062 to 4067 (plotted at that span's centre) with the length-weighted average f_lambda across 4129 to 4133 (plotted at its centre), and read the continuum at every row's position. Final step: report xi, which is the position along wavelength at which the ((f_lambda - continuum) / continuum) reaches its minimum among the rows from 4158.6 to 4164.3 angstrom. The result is 4163.86 angstrom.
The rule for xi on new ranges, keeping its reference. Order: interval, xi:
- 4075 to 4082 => 4077.52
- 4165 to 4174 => 4173.46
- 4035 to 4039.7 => 4035.49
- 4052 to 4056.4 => 4053.18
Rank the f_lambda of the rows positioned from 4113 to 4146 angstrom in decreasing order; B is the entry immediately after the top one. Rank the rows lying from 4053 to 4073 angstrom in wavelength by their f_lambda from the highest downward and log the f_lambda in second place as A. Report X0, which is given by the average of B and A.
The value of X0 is 39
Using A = 35.5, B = 42.5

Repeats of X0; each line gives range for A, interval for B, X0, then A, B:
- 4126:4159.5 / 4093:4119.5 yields 41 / 42.7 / 39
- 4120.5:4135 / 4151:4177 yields 45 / 42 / 47.7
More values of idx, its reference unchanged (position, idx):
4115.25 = 33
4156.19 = 2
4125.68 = 33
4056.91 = 106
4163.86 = 6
